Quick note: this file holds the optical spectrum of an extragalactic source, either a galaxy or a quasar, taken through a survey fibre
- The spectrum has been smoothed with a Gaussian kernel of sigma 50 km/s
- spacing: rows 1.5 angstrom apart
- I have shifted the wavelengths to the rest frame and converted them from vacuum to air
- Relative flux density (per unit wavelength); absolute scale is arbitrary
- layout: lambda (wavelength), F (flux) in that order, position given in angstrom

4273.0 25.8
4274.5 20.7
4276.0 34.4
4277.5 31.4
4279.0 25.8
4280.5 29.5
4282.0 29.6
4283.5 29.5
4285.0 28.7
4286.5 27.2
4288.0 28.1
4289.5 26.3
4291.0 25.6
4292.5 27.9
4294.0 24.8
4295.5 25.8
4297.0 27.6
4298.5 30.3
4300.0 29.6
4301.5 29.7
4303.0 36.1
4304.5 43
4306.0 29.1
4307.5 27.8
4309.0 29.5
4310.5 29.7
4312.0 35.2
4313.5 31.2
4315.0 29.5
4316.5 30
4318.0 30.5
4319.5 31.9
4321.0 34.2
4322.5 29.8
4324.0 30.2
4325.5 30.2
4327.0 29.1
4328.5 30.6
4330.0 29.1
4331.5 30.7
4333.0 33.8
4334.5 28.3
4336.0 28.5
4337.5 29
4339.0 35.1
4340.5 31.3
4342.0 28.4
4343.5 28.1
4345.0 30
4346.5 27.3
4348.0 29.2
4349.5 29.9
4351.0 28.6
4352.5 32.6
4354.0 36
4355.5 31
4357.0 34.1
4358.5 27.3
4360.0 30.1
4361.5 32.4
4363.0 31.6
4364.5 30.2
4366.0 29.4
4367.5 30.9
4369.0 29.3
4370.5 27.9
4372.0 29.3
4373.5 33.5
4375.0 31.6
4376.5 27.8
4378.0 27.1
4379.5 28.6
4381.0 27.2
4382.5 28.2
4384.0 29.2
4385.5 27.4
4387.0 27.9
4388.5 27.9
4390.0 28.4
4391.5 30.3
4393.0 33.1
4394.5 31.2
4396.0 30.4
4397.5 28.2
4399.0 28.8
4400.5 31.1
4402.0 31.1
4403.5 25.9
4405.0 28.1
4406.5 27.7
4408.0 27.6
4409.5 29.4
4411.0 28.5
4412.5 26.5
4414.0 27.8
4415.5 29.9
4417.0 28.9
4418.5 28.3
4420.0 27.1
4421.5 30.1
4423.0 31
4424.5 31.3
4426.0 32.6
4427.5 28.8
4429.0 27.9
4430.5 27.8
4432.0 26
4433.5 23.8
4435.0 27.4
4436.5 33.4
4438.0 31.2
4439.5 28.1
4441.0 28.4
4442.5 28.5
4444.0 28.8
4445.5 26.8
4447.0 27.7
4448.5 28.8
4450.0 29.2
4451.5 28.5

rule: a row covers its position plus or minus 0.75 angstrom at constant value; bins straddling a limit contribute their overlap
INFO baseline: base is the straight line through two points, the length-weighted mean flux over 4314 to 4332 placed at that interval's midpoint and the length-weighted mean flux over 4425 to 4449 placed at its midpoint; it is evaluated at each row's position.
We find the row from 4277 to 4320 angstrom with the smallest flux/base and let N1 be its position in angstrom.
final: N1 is 4294.0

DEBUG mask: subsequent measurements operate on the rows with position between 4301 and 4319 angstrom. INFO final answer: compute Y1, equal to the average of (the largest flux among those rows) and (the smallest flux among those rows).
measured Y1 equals 35.4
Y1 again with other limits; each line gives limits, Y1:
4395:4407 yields 28.5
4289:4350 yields 33.9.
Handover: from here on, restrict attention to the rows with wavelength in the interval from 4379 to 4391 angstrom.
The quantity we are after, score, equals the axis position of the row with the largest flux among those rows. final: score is 4384.0 angstrom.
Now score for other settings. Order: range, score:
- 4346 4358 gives 4354.0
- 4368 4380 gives 4373.5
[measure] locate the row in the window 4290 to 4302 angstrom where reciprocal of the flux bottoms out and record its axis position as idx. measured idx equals 4298.5 angstrom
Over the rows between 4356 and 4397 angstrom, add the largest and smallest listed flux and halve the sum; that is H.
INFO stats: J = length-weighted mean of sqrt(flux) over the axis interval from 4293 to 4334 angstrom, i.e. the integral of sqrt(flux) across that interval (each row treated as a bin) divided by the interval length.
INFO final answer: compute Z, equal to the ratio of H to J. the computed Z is 5.5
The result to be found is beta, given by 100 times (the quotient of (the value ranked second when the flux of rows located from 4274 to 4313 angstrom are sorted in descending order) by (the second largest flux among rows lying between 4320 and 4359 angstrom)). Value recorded 103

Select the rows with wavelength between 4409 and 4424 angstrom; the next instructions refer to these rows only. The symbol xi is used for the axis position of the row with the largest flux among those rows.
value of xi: 4423.0 angstrom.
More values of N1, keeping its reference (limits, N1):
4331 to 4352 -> 4346.5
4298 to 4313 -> 4307.5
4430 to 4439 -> 4433.5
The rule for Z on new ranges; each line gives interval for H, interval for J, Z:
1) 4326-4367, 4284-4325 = 5.8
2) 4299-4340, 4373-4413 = 6.6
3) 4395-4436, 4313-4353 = 5.1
